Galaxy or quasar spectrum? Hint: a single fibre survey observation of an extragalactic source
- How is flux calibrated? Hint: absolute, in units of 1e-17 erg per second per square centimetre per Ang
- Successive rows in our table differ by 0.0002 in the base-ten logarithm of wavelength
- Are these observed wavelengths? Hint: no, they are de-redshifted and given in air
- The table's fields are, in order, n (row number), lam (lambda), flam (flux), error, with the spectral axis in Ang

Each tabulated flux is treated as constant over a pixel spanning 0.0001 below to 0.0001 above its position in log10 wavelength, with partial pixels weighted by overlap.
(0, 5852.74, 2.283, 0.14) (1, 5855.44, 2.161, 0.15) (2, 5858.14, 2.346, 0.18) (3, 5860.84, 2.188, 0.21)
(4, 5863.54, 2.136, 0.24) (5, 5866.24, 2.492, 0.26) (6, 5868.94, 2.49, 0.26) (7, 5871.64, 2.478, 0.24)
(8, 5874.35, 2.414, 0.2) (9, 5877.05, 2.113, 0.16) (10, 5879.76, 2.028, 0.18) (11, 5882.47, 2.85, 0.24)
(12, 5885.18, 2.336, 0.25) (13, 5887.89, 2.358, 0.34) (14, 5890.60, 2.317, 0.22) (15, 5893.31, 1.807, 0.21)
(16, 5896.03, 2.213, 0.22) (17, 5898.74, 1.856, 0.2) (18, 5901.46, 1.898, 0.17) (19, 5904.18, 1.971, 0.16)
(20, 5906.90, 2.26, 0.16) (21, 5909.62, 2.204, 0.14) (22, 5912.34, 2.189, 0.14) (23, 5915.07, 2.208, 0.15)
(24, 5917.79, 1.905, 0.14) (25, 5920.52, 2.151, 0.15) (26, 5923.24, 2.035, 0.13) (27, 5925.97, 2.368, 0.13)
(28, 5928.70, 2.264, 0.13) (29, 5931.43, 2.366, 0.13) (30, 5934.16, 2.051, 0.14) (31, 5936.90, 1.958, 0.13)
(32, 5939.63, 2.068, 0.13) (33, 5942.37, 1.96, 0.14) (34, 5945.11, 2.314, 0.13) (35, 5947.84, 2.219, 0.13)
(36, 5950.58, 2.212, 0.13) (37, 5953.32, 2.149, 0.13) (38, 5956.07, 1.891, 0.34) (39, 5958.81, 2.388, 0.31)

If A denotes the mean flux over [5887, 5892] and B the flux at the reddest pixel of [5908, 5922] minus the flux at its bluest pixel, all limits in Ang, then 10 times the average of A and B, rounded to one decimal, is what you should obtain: 11.4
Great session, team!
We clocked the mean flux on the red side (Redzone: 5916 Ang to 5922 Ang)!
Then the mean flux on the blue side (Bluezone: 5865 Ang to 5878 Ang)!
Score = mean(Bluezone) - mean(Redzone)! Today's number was 0.4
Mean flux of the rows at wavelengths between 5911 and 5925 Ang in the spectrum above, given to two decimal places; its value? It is 2.10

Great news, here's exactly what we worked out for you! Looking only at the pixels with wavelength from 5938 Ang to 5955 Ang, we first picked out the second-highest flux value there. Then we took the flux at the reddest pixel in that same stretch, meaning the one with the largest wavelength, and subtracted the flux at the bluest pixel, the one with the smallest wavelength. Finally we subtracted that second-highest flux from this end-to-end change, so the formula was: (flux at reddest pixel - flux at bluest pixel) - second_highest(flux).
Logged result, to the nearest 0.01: -2.14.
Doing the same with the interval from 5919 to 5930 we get -2.15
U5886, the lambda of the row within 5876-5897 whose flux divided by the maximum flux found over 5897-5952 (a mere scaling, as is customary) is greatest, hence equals 5882.47 Ang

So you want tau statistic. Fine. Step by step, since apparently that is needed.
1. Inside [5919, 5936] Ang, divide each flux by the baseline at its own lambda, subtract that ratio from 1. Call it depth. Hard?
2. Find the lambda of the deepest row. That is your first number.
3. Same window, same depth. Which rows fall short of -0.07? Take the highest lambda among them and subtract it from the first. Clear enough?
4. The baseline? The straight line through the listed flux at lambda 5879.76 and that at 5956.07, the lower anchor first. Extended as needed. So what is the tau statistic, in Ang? -8.2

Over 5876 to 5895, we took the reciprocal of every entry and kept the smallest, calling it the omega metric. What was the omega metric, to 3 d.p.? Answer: 0.351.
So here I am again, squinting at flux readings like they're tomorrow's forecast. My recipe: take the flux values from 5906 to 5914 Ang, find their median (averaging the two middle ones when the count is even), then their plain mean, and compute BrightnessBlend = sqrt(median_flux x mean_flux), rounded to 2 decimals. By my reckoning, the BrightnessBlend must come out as 2.21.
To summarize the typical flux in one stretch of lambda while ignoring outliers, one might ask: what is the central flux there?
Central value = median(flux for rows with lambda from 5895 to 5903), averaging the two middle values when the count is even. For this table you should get 1.90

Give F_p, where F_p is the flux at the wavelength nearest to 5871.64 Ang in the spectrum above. 2.478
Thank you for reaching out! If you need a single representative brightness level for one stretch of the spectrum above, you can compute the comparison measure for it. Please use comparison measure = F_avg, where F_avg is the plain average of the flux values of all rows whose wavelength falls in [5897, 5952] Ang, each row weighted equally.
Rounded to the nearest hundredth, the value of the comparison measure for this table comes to 2.12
